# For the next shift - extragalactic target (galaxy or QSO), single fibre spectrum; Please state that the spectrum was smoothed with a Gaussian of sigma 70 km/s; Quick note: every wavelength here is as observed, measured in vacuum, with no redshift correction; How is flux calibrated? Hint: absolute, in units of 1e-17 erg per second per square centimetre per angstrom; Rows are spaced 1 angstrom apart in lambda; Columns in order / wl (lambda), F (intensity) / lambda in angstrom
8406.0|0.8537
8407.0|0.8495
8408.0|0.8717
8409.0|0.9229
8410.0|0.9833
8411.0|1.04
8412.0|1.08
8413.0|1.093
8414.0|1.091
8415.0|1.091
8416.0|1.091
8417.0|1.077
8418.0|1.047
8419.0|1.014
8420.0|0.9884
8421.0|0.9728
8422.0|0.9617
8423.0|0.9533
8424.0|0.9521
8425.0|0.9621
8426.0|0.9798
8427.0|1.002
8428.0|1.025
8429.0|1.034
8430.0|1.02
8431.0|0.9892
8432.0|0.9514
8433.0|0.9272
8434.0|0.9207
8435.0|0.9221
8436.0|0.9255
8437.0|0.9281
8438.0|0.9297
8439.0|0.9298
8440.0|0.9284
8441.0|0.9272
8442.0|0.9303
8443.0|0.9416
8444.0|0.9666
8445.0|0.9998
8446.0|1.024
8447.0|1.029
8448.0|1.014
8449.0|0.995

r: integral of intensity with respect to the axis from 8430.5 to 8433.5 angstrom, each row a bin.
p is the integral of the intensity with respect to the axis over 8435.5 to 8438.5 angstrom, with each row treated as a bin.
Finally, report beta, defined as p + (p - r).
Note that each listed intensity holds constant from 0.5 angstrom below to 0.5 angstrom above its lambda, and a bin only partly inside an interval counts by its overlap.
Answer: 2.70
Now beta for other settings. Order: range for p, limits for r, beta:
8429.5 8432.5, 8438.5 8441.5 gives 3.14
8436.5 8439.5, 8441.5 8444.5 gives 2.74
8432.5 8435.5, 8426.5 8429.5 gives 2.48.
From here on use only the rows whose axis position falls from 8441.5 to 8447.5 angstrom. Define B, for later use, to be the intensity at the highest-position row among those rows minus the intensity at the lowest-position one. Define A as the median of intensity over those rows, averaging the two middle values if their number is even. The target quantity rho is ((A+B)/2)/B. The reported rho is 5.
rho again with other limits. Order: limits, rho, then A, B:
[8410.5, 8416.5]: 11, 1.09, 0.05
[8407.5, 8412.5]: 3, 0.98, 0.21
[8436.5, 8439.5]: 274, 0.93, 0.00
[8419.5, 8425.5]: -18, 0.96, -0.03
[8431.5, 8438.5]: -21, 0.93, -0.02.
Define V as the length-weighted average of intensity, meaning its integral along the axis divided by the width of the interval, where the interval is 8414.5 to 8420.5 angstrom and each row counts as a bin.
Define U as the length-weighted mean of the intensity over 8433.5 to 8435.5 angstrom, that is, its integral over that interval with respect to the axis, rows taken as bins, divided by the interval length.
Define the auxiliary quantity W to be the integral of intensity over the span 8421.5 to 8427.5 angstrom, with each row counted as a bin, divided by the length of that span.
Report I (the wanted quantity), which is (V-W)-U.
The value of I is -0.84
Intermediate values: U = 0.92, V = 1.05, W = 0.97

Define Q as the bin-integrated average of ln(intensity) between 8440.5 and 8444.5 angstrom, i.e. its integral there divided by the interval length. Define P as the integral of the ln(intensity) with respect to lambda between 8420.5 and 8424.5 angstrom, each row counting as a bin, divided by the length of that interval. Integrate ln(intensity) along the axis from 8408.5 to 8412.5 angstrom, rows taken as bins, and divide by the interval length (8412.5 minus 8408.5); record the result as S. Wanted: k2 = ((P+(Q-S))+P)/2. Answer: -0.07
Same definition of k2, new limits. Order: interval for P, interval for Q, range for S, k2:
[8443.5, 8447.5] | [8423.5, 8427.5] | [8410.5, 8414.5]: -0.05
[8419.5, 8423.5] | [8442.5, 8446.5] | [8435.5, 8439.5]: 0.00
